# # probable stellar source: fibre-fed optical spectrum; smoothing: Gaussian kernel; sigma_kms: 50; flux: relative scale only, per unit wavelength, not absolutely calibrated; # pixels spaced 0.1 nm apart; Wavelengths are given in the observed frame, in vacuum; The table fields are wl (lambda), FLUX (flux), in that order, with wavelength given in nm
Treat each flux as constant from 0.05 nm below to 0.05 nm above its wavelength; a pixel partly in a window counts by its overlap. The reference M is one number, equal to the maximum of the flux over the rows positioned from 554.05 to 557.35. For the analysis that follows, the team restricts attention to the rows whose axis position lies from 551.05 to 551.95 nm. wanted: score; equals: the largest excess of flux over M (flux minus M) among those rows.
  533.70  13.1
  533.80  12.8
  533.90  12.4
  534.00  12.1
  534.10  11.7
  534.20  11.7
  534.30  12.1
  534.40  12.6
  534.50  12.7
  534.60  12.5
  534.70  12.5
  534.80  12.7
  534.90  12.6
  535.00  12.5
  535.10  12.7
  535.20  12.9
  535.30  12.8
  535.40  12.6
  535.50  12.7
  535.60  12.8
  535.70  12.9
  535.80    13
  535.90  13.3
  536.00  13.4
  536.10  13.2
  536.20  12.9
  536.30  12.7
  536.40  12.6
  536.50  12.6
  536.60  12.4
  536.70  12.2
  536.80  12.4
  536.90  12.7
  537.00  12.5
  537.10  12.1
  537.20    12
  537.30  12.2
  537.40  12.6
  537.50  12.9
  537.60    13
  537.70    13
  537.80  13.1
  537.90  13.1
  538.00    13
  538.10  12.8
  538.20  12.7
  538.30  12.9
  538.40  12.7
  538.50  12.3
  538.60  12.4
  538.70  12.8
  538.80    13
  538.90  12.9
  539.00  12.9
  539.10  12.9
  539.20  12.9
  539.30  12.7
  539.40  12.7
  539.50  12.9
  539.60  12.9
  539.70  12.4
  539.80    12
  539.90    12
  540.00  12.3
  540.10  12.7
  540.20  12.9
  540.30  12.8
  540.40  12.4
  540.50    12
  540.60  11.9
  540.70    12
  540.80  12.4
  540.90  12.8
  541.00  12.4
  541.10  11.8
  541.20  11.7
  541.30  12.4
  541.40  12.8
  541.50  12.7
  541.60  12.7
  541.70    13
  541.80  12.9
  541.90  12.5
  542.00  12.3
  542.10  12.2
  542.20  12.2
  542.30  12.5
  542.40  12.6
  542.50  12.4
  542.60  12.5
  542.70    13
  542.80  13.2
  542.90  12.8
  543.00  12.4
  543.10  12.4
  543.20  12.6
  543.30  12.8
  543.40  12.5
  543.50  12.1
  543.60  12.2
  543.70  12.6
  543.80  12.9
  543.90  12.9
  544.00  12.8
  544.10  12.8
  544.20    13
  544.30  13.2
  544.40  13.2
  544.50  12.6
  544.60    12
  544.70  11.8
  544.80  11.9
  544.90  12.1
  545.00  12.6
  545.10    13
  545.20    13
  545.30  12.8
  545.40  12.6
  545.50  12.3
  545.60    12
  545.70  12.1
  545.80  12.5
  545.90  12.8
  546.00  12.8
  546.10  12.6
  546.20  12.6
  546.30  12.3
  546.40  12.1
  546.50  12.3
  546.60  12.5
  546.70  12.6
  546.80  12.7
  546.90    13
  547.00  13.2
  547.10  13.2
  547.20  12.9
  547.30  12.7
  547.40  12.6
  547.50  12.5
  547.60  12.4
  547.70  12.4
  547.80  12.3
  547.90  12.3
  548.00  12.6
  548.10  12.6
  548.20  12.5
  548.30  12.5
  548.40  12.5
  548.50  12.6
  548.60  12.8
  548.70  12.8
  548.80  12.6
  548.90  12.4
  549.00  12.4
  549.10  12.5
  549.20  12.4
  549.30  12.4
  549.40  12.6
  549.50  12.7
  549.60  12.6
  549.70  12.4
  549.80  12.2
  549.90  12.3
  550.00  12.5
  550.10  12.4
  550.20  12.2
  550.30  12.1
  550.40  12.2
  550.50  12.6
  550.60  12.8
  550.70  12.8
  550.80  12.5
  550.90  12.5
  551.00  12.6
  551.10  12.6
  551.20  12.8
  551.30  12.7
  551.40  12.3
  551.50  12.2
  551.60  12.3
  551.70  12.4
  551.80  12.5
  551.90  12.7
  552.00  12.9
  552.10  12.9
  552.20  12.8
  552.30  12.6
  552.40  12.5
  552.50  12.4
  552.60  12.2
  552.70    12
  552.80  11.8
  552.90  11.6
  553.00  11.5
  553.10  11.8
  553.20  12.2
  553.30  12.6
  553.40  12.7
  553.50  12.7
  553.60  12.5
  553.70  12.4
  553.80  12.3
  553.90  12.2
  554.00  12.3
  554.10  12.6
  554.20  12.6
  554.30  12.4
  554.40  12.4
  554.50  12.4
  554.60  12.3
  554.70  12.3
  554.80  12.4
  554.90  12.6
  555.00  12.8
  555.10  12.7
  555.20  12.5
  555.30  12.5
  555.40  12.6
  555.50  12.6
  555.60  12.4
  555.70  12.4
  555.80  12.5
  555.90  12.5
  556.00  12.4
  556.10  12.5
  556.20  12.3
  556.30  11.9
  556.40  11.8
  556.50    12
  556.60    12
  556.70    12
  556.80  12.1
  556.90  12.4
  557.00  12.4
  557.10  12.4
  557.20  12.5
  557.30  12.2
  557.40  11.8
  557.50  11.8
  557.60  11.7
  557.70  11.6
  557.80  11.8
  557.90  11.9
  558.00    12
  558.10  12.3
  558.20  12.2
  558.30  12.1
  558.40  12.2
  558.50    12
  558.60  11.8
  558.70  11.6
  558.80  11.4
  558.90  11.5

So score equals 0.0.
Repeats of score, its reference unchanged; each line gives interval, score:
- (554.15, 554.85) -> -0.2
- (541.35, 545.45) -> 0.4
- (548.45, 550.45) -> 0.0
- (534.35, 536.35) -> 0.6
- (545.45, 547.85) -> 0.4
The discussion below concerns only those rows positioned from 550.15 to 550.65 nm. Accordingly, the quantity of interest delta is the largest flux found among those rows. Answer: 12.8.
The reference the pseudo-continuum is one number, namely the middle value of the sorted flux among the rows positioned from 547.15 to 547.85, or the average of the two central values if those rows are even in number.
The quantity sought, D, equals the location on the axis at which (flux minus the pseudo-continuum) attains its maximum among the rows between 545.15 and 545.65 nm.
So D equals 545.20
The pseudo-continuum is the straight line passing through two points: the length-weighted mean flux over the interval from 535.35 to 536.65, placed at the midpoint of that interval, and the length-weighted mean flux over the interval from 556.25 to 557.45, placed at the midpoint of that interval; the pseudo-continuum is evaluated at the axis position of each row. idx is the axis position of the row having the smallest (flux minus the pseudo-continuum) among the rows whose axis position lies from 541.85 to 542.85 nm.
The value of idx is 542.10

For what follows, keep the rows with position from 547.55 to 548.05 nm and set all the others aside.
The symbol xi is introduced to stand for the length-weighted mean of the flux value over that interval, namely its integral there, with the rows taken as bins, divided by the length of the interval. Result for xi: 12.4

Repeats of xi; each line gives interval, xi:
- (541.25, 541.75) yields 12.7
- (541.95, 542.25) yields 12.2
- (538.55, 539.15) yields 12.8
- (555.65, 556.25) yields 12.4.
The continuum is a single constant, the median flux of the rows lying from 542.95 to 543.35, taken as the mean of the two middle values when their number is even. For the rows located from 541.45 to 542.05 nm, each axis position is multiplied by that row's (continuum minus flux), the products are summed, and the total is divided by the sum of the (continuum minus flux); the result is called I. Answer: 541.63 nm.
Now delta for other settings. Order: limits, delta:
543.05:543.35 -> 12.8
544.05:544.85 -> 13.2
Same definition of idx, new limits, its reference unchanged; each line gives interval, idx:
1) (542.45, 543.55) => 543.50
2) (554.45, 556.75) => 556.40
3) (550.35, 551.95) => 550.40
